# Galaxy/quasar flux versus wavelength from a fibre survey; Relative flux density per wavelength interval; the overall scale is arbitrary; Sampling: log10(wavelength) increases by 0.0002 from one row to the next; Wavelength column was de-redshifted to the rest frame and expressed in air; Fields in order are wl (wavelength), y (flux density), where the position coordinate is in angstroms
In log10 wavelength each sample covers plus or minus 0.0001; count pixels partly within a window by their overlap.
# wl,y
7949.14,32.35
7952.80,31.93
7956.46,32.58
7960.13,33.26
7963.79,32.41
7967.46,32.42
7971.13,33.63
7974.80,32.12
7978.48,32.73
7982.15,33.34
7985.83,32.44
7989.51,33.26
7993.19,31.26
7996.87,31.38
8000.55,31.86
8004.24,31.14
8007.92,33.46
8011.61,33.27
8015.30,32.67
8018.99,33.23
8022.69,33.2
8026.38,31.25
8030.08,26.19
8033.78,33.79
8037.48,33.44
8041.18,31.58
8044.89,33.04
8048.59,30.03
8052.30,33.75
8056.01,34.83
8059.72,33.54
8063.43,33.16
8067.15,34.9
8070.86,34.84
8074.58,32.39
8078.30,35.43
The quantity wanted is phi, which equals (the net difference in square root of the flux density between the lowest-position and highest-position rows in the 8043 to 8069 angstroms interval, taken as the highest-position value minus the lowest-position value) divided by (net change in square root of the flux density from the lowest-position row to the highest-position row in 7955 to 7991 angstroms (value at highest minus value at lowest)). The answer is 2.69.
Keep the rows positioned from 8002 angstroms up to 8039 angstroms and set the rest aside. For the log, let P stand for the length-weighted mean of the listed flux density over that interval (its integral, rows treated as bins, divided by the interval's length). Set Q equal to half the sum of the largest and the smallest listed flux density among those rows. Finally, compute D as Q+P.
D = 62.1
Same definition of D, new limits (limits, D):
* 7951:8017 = 64.9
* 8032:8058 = 65.4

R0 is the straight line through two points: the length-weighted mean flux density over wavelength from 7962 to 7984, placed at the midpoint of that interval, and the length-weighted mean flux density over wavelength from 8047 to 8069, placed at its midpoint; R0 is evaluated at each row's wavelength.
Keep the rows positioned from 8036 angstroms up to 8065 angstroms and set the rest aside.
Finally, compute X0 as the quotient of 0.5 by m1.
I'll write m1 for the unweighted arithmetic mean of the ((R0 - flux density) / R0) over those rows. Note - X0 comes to 39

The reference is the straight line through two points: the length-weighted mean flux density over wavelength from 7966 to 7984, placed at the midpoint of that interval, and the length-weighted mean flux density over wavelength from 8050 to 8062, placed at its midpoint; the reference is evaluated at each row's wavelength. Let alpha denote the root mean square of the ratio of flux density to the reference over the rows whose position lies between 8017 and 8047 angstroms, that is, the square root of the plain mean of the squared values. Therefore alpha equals 0.955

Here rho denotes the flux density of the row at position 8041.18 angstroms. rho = 31.58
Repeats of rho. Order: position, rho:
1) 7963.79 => 32.41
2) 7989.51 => 33.26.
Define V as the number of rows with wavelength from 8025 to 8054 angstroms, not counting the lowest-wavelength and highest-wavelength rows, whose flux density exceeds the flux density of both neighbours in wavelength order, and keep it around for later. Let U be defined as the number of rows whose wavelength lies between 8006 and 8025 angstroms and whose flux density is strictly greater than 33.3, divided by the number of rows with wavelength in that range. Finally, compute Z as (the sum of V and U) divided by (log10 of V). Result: 7.31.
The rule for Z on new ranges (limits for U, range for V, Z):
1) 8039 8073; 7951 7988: 7.45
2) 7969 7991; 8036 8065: 7.75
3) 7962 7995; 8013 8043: 7.38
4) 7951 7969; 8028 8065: 6.29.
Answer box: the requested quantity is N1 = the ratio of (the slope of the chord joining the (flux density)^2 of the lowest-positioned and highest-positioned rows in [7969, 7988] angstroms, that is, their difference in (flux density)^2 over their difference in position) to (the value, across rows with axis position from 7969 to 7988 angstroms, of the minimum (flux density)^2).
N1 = -0.005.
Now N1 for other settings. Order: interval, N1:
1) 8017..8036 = 0.004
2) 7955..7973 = 0.005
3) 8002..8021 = 0.009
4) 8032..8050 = -0.018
